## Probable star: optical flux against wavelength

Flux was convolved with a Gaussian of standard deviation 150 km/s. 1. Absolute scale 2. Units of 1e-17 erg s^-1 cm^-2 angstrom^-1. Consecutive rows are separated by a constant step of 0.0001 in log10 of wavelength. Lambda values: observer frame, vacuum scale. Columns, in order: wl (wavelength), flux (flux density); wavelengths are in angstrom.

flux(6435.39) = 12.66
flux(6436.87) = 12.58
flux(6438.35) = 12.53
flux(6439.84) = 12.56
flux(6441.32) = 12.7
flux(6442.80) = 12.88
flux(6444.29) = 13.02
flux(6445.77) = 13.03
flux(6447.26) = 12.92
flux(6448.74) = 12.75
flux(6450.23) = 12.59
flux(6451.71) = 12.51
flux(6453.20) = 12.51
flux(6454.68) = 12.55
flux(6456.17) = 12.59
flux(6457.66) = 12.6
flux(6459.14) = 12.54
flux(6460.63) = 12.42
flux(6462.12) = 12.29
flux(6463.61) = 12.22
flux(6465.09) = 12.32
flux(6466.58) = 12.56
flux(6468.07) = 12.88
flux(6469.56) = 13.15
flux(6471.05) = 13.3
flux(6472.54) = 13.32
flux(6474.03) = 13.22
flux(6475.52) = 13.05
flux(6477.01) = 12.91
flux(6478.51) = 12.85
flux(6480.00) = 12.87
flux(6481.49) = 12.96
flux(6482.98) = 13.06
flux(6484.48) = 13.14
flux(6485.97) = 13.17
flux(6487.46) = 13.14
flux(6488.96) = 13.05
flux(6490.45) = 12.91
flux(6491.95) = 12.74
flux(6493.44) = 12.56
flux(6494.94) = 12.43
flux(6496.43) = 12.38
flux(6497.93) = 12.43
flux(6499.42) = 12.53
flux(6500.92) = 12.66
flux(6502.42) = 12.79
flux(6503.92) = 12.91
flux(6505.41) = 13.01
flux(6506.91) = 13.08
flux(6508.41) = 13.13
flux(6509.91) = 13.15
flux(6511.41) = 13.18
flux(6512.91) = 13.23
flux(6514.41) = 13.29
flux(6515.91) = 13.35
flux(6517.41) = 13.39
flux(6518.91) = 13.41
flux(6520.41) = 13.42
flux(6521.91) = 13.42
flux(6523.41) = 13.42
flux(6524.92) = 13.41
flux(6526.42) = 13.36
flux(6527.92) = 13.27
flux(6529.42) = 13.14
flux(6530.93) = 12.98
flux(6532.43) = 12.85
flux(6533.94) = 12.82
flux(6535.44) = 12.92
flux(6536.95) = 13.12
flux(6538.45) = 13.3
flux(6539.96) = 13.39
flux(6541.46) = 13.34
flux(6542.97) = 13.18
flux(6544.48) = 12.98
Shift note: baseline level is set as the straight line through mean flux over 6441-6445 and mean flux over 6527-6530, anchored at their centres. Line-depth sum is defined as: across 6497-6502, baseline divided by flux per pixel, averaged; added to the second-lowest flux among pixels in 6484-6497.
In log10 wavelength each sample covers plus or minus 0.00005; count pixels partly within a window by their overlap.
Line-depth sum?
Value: 13.5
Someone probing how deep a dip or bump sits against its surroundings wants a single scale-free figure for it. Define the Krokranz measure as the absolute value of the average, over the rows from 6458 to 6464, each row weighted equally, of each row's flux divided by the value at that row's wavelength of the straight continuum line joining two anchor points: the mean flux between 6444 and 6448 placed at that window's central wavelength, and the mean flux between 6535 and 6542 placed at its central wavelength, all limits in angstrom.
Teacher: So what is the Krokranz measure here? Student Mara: 0.95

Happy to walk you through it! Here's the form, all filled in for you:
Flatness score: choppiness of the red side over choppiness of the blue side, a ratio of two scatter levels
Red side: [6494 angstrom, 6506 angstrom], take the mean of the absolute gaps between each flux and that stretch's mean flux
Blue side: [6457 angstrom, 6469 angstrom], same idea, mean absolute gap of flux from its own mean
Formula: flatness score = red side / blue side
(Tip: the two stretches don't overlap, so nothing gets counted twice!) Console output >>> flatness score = 1.2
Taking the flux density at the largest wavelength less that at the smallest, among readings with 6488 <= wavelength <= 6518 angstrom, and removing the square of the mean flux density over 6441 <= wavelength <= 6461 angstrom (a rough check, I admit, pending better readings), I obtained -161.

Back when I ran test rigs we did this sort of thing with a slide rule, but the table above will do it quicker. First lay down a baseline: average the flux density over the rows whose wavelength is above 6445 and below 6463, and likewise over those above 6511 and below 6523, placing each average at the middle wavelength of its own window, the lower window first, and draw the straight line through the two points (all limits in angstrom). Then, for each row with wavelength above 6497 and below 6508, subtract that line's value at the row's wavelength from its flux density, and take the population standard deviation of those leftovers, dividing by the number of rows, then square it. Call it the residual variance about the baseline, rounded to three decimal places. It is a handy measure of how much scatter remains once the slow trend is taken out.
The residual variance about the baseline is 0.037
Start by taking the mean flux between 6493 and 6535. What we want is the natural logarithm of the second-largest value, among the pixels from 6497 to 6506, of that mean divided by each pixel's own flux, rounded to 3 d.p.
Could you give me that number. 0.040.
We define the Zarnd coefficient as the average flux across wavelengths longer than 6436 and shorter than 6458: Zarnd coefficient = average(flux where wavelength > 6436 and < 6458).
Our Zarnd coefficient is 12.7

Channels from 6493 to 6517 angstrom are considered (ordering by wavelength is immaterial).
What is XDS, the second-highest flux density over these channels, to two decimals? 13.29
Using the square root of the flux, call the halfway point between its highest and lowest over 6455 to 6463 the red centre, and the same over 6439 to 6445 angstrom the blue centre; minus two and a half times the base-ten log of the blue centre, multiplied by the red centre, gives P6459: -4.88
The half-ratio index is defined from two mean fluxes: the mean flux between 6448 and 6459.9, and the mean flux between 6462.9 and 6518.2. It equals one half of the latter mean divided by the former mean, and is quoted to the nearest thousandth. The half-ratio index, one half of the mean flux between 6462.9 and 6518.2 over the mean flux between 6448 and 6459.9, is 0.514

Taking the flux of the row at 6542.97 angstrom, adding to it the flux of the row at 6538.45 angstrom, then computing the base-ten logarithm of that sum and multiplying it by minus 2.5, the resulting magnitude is -3.56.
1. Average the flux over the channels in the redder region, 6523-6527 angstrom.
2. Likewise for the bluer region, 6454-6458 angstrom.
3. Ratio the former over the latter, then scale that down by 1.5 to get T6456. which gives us 0.710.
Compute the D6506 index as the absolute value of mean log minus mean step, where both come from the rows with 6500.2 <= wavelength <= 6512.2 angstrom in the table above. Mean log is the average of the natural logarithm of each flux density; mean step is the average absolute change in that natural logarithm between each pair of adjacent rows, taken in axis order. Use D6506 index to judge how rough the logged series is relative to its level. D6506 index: 2.56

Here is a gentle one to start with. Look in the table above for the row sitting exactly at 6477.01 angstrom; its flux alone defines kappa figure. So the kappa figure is 12.91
